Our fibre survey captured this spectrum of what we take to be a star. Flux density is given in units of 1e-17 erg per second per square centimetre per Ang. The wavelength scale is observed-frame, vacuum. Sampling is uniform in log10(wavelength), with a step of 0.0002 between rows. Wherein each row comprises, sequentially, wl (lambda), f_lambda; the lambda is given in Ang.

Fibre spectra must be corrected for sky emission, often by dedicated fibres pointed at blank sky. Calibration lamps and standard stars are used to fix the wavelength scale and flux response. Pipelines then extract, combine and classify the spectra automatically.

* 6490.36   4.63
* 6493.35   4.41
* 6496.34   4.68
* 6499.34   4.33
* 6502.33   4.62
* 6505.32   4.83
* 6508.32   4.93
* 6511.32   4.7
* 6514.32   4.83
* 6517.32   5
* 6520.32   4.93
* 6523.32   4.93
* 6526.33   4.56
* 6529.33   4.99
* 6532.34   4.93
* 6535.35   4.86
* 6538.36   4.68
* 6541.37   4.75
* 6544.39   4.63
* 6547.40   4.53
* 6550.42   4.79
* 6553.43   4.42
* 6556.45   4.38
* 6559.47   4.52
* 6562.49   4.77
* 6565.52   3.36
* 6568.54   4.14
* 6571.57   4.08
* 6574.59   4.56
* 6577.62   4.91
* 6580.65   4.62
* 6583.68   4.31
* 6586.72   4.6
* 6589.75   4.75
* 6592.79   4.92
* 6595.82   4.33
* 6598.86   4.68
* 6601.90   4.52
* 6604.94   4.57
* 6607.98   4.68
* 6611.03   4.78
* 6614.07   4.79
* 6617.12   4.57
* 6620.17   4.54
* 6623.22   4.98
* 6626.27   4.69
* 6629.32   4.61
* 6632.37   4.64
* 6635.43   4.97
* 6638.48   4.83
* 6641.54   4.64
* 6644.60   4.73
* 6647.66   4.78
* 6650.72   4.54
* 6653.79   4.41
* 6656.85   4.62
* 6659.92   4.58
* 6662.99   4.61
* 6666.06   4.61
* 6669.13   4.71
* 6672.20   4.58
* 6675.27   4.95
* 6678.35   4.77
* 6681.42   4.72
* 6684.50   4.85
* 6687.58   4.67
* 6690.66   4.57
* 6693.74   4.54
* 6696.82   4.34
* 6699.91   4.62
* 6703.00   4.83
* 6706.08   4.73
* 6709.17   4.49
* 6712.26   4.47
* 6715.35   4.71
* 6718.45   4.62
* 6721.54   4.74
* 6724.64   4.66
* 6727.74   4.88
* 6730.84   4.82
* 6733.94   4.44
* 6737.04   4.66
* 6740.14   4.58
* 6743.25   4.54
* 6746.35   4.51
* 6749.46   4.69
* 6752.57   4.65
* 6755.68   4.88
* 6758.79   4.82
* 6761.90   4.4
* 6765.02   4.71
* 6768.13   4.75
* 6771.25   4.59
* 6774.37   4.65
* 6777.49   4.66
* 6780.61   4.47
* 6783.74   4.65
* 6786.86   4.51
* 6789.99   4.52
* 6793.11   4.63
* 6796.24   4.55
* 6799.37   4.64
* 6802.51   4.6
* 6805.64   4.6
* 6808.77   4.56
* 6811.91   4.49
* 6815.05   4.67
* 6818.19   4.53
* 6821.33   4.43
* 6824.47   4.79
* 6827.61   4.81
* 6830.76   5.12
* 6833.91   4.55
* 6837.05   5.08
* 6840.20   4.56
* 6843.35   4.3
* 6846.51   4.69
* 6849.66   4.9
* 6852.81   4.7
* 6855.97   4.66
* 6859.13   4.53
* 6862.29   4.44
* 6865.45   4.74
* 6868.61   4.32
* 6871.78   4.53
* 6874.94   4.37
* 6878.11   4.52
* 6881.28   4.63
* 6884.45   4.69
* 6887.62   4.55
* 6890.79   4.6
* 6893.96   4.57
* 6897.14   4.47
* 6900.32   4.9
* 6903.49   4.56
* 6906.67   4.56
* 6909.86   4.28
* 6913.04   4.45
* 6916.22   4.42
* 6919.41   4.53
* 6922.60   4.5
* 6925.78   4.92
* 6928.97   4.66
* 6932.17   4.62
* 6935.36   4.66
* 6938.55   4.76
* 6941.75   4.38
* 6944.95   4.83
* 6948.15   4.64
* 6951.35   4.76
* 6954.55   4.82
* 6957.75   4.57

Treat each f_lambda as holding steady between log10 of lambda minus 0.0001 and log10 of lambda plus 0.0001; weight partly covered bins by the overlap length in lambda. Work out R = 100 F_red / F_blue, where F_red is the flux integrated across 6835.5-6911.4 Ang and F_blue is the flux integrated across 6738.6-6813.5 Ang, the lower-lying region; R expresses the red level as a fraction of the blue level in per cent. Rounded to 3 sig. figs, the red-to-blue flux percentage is 101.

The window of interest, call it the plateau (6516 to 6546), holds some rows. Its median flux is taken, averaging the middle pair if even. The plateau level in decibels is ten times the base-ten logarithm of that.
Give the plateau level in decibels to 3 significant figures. 6.90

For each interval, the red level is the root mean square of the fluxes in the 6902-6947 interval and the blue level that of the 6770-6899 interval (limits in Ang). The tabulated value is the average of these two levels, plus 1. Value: 5.60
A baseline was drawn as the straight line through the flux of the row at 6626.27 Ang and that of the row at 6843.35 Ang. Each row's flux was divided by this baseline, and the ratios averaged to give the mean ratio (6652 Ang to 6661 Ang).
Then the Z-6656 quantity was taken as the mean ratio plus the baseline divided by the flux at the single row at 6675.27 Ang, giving 1.91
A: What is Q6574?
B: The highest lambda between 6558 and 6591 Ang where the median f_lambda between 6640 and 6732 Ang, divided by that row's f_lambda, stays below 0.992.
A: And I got 6589.75 Ang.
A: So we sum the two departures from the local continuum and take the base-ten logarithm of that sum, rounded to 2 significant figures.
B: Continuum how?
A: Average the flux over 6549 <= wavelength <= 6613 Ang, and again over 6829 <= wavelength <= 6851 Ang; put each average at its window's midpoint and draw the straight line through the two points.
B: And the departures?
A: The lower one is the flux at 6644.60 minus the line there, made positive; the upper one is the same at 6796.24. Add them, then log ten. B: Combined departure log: -0.50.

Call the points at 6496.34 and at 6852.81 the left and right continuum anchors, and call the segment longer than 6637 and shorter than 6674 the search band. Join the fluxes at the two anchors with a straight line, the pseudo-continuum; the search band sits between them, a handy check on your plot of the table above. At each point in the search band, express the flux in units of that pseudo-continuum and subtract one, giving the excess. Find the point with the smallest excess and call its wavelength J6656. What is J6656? 6653.79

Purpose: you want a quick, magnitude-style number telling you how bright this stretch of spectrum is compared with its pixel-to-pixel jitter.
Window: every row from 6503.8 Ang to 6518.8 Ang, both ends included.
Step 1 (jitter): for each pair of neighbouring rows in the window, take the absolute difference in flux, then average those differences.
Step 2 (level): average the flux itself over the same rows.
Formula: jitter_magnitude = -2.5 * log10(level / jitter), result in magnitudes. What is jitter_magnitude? -3.72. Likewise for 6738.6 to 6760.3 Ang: -4.21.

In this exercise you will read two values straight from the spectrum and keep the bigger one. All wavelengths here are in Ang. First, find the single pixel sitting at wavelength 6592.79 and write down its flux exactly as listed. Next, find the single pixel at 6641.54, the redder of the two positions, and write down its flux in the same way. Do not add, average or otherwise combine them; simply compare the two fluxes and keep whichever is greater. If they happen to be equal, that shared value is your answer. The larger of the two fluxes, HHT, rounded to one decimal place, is 4.9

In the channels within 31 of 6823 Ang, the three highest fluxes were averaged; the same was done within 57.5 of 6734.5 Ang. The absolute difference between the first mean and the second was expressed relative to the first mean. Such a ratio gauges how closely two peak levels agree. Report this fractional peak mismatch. 0.032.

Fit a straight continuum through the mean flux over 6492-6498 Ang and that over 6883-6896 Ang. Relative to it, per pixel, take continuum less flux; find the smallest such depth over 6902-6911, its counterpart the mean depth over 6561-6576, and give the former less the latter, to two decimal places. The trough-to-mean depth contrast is -0.33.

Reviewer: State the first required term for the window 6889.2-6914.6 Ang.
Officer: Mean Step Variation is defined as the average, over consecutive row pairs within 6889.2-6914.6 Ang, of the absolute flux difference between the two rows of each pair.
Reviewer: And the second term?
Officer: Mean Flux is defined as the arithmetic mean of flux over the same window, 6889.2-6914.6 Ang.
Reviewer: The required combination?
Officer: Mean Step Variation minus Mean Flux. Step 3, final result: -4.36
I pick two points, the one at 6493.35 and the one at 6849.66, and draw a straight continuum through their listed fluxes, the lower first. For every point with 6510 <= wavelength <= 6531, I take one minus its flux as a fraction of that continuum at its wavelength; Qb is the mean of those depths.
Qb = -0.09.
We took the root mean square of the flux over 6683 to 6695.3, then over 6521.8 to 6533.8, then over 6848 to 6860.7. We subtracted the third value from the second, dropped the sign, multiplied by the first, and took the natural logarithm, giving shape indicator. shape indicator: -0.32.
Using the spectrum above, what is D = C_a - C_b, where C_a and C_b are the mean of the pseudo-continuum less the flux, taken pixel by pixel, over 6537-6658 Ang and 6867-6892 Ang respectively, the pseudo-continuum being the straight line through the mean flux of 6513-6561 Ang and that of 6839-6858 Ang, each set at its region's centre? 0.025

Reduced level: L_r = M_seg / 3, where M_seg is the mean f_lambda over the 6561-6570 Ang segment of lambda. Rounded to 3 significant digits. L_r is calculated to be 1.36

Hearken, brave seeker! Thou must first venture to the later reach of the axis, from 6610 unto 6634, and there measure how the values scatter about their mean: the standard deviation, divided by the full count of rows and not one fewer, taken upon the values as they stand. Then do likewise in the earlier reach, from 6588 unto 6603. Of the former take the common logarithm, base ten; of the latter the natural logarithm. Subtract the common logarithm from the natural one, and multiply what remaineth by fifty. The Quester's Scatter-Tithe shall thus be -37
